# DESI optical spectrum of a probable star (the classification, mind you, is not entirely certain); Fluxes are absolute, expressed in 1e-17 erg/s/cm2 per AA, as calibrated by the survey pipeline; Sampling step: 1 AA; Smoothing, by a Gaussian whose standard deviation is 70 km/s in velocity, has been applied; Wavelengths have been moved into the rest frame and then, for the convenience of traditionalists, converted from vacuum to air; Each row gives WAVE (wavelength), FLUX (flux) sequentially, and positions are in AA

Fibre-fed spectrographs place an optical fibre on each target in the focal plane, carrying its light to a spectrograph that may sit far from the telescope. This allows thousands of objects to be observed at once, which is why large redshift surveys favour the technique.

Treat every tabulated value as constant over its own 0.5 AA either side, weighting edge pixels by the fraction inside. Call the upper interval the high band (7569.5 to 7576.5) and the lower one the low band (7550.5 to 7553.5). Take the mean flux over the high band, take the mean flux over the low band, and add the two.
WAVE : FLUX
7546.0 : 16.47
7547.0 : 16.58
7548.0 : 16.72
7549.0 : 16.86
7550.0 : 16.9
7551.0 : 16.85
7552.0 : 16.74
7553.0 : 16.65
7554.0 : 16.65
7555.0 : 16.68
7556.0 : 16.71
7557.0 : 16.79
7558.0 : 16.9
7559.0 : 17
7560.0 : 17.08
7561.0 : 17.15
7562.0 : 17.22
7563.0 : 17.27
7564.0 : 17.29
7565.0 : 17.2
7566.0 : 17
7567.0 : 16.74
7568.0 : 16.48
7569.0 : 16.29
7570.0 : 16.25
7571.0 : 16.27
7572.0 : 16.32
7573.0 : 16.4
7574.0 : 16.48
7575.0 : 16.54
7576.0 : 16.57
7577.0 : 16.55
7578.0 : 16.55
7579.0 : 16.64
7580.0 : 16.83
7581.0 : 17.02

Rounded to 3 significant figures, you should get 33.2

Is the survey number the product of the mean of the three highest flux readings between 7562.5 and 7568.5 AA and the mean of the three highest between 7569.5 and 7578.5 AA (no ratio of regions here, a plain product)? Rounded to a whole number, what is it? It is 286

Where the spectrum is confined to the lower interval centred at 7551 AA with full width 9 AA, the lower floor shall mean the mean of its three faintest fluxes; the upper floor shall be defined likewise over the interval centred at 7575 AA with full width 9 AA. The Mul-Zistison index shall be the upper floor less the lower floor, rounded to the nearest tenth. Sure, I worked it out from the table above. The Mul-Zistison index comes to -0.3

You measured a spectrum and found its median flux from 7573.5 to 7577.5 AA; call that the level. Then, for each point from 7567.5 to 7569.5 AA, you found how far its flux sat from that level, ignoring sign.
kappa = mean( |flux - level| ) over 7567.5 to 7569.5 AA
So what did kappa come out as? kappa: 0.16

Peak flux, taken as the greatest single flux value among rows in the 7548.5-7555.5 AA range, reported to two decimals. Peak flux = 16.90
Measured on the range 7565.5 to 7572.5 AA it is 17.00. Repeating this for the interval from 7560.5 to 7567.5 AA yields 17.29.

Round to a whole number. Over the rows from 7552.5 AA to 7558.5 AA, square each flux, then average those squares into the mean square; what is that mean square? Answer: 280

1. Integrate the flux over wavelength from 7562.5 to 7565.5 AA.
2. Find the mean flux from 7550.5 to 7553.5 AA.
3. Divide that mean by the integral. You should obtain 0.324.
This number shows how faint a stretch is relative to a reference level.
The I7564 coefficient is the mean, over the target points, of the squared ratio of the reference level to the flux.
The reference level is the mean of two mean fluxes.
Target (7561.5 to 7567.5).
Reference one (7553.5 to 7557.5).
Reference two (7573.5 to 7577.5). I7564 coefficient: 0.94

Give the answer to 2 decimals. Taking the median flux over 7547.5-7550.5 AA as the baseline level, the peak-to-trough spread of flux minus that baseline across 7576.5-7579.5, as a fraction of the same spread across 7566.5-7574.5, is 0.18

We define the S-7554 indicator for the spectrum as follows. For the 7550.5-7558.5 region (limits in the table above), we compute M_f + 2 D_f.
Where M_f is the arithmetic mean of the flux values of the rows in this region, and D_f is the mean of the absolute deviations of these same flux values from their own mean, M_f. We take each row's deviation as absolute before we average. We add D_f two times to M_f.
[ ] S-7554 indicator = 16.90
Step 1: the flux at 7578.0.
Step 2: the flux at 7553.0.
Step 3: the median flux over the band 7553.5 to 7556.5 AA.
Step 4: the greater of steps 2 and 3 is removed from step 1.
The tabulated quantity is -0.13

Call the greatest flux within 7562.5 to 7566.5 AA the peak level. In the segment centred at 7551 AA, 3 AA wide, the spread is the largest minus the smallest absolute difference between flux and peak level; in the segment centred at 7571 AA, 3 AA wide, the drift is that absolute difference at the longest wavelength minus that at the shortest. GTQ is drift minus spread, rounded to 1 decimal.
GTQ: -0.2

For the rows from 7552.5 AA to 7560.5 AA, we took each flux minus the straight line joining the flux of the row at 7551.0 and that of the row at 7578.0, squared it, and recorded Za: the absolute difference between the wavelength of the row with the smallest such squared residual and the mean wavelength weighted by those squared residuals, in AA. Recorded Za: 0.8 AA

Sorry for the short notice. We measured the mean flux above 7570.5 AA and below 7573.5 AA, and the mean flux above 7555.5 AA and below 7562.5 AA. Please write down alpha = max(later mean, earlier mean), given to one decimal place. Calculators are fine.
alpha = 17.0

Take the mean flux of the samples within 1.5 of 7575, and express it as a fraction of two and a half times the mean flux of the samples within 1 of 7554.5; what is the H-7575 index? 0.397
